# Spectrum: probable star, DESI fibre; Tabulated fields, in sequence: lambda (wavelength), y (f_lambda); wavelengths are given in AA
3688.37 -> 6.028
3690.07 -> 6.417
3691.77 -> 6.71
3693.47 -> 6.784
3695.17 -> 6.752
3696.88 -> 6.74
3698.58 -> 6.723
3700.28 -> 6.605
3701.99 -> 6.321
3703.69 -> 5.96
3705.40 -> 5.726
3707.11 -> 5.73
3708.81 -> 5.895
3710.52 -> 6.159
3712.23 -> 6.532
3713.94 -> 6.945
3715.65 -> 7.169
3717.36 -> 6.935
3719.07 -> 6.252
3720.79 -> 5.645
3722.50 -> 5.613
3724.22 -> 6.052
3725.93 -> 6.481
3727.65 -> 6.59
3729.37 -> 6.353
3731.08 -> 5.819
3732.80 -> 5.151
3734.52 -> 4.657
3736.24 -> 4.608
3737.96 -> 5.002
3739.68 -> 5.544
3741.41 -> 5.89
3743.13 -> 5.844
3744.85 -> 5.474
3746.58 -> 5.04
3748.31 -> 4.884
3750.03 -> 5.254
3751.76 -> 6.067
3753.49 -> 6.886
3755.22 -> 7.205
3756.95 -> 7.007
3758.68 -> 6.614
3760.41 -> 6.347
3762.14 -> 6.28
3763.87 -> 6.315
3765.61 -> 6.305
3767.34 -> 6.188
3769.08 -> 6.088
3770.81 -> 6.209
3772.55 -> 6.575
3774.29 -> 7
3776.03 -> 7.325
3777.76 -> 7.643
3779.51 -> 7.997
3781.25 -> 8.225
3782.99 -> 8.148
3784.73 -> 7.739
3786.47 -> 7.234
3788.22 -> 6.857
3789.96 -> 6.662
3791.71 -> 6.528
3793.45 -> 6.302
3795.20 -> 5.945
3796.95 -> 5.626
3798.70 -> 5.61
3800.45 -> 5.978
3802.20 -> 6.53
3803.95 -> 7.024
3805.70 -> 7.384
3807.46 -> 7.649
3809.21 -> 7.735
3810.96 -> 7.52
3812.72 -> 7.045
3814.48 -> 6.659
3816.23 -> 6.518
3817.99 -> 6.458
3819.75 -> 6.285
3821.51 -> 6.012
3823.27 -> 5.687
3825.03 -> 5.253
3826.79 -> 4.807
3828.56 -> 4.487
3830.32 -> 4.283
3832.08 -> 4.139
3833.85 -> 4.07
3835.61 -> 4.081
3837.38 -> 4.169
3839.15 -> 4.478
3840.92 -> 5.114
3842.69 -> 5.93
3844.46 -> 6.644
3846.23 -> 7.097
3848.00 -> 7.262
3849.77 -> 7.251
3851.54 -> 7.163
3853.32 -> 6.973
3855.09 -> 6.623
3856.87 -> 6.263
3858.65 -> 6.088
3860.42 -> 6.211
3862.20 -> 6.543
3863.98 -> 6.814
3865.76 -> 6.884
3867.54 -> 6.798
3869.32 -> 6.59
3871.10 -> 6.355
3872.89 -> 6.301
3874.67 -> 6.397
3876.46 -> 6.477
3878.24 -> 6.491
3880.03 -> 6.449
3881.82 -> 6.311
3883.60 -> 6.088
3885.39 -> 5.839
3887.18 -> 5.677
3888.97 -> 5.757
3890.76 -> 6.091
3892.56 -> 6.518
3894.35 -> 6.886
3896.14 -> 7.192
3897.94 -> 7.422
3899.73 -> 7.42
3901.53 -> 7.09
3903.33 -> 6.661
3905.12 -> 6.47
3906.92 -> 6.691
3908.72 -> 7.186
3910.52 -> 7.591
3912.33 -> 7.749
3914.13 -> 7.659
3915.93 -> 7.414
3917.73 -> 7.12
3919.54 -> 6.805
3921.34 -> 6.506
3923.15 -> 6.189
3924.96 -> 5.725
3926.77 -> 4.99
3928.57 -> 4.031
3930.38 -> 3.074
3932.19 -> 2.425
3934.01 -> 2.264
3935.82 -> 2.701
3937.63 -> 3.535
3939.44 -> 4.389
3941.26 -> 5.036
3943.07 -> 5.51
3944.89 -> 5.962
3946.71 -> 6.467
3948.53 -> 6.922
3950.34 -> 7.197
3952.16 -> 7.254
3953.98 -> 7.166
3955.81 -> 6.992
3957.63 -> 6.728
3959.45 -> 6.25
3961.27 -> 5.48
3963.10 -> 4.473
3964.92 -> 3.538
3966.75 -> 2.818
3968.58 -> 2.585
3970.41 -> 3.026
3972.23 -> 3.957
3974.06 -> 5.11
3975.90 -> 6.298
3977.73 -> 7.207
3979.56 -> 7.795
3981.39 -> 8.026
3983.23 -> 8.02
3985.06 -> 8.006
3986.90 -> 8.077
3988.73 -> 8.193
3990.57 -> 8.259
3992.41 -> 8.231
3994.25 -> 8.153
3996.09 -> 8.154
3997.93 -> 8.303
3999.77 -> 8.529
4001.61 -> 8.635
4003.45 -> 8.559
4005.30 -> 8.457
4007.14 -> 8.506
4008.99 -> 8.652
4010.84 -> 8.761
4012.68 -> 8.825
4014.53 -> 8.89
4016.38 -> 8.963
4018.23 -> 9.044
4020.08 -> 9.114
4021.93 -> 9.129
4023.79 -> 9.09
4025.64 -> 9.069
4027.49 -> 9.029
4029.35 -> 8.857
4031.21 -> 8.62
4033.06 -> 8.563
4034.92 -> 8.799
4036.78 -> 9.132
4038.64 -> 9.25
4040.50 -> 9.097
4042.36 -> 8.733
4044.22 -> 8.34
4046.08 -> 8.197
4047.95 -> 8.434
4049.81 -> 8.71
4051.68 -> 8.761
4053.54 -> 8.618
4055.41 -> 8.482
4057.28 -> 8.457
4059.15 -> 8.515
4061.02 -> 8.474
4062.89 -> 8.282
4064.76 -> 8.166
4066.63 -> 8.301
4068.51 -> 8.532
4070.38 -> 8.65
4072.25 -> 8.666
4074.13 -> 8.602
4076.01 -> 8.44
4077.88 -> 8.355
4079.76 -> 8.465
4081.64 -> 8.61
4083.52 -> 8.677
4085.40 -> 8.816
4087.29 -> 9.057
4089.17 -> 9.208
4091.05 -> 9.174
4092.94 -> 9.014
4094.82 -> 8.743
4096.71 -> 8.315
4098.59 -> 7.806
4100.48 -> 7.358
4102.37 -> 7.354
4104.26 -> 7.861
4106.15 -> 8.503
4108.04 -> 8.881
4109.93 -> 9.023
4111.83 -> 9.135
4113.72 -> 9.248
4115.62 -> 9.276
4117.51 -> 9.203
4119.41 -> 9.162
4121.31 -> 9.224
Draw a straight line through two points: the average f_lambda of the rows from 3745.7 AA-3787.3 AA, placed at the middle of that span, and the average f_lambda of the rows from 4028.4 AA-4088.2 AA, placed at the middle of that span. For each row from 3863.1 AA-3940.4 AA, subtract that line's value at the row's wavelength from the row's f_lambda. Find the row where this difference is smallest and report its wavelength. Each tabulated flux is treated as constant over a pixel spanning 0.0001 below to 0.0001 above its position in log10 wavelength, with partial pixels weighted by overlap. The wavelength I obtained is 3934.01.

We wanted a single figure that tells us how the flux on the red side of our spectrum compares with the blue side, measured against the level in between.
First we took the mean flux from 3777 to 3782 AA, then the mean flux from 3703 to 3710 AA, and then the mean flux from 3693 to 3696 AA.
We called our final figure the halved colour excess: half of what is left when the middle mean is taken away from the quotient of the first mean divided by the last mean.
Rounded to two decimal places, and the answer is -2.33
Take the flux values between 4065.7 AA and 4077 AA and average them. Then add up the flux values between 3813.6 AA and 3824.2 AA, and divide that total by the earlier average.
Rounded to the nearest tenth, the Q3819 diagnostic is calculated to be 4.4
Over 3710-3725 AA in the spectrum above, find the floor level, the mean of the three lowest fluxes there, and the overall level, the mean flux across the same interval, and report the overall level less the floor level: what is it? 0.60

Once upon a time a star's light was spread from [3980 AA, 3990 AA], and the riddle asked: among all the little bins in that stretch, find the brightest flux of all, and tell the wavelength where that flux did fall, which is 3988.73 AA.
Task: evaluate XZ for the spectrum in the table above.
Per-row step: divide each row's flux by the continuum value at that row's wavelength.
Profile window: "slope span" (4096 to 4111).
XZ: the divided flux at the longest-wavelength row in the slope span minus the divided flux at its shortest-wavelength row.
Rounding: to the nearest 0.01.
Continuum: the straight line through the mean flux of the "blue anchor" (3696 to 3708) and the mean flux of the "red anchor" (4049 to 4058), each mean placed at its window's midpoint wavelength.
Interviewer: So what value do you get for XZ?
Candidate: 0.07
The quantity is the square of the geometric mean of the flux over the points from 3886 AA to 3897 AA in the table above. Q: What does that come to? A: 40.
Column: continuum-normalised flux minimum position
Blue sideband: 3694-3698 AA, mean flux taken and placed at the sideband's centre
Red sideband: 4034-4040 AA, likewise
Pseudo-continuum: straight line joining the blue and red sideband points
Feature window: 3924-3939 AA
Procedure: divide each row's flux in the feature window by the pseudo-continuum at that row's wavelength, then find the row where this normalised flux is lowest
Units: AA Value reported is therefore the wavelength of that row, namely 3934.01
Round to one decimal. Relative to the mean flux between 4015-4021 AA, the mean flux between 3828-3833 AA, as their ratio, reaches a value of 0.5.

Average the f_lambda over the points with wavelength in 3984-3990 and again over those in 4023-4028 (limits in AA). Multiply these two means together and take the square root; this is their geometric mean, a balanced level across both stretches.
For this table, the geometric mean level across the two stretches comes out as 8.6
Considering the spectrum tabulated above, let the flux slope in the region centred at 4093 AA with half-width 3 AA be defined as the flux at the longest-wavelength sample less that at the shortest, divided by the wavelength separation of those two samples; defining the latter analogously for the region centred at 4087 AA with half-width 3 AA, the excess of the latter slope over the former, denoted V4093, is 0.22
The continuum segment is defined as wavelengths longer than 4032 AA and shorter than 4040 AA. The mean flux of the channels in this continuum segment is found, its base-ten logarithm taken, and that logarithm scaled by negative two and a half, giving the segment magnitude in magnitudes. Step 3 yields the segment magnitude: -2.4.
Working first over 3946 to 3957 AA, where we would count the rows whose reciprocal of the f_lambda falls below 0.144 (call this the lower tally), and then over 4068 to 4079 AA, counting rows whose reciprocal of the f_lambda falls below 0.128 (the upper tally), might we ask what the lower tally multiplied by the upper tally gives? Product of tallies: 24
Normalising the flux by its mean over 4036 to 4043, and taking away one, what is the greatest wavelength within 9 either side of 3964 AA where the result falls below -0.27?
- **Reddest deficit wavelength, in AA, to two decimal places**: 3972.23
